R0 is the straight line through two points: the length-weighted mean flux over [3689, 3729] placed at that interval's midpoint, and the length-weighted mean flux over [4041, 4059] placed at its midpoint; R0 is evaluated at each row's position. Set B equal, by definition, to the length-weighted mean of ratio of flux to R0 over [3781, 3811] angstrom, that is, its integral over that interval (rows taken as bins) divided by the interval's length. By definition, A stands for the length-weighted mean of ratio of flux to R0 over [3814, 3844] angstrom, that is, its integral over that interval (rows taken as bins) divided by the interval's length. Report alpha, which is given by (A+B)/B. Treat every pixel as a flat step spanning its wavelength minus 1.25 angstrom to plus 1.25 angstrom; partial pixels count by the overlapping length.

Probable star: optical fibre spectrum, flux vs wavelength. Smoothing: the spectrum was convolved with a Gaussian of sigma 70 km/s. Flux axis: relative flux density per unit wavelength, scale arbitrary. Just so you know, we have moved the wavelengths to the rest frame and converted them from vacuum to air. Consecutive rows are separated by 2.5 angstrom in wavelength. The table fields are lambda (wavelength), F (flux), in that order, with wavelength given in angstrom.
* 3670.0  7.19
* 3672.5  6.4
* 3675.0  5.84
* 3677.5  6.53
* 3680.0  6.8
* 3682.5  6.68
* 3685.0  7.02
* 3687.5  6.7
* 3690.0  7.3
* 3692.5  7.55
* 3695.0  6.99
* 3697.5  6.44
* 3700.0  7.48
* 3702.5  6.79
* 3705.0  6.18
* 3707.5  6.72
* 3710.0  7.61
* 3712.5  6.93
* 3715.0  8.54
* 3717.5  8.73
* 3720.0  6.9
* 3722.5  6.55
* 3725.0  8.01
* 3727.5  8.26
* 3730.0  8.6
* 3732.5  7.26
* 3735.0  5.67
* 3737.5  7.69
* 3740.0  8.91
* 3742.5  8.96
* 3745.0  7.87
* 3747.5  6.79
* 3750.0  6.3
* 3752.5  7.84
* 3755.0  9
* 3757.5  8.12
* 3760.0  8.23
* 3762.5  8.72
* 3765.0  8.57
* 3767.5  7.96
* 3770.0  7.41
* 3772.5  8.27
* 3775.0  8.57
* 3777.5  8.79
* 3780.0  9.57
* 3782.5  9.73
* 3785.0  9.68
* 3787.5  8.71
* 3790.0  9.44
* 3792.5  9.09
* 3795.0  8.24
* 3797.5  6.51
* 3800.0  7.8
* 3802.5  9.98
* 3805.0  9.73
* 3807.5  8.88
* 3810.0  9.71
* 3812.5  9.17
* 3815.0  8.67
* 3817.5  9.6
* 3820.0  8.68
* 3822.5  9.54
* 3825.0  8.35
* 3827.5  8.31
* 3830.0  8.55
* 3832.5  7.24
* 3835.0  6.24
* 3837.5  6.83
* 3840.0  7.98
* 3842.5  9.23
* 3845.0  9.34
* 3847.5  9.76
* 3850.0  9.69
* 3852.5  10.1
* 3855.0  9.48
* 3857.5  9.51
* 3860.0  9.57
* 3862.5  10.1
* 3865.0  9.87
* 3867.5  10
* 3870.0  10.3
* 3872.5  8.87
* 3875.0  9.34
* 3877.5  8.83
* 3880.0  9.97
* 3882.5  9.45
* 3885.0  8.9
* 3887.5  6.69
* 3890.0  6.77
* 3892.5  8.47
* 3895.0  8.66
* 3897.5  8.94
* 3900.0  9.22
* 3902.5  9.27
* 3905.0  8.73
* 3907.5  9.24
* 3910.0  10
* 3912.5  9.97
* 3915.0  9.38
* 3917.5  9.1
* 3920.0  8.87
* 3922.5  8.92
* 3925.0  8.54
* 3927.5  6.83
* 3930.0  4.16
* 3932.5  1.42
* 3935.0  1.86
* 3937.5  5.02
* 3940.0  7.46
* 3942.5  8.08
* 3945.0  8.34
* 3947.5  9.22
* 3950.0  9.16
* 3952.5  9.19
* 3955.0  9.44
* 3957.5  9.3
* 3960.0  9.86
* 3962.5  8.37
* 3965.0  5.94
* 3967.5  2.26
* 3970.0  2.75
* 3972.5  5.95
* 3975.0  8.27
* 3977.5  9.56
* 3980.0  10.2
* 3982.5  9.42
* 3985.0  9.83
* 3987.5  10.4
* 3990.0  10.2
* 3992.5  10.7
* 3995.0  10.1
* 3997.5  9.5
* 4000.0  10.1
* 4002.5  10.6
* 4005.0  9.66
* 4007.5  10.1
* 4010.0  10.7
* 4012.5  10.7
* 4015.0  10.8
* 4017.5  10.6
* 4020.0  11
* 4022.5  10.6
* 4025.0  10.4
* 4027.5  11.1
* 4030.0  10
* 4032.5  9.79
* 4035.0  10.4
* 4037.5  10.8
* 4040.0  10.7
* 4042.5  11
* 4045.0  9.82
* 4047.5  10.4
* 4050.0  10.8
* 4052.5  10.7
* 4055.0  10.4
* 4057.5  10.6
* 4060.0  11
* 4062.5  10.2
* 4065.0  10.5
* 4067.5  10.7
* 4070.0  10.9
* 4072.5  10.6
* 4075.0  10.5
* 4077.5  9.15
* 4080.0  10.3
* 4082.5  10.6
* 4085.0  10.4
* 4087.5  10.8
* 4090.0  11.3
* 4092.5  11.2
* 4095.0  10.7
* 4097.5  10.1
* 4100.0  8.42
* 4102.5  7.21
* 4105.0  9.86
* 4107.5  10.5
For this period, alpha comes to 1.89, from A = 0.98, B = 1.10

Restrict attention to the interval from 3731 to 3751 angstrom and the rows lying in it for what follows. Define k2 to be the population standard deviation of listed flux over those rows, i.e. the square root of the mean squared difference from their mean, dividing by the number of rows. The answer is 1.1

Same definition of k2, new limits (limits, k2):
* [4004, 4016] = 0.4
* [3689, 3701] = 0.4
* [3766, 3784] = 0.8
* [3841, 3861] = 0.3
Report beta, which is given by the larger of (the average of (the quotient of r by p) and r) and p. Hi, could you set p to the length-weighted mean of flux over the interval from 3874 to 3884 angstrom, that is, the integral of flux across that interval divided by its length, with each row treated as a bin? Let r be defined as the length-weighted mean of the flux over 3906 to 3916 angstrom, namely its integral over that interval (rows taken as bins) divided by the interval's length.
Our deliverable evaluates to 9.4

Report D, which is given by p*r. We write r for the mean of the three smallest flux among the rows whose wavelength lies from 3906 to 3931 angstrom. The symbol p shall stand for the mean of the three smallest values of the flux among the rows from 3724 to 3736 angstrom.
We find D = 45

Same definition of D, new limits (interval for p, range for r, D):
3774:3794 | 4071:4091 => 86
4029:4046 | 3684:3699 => 66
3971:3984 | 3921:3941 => 20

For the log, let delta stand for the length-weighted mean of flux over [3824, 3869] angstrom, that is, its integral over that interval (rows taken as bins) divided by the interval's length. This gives 8.9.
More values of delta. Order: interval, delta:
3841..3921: 9.2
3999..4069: 10.5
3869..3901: 8.8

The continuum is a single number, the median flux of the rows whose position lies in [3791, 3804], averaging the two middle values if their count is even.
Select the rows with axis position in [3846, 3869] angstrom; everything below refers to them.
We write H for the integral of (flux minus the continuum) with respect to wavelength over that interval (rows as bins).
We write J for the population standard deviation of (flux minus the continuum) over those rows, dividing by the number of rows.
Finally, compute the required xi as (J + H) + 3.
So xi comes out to 39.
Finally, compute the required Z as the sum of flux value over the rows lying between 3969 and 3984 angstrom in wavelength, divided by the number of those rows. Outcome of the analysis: 8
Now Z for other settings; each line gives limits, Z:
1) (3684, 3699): 7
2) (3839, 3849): 9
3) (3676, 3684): 7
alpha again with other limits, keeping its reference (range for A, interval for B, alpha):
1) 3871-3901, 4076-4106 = 2.05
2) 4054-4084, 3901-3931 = 2.05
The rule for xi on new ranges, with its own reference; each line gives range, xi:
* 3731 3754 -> -13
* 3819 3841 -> -2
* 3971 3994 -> 29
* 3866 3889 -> 25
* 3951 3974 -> -22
